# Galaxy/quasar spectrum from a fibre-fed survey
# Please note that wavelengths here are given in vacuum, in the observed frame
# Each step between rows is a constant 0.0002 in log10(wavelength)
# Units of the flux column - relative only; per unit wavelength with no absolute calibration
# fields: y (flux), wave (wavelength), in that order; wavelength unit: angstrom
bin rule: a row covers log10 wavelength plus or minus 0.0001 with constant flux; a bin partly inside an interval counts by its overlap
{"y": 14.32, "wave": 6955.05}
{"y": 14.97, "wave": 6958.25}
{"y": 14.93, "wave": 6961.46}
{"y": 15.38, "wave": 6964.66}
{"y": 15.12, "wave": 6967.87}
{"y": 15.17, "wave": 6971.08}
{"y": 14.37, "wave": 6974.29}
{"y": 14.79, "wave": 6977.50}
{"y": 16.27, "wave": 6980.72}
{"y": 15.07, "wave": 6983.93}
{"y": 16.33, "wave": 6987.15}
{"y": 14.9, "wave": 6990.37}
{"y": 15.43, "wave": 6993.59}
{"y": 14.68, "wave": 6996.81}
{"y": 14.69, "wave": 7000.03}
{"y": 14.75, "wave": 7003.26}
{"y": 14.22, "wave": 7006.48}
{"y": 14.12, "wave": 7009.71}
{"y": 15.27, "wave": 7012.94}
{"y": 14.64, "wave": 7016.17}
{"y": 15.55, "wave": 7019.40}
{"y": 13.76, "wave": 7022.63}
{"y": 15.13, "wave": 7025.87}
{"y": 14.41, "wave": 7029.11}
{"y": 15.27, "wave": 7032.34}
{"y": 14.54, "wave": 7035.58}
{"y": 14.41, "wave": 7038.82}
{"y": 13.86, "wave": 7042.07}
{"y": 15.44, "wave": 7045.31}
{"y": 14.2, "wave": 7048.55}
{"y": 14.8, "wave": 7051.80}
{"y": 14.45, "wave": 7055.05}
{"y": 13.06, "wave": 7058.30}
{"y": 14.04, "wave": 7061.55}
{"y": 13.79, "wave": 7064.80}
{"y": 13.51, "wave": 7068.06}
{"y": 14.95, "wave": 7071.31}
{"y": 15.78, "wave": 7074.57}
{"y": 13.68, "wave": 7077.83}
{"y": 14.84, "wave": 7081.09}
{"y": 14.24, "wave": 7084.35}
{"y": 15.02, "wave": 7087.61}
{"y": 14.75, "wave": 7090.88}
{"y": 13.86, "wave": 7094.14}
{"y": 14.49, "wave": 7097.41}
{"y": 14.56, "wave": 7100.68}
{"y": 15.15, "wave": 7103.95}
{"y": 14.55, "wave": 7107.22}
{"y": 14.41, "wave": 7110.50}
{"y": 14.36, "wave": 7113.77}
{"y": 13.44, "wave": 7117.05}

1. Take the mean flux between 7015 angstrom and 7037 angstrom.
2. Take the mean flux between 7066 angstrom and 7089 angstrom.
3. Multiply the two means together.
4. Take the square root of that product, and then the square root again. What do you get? 3.83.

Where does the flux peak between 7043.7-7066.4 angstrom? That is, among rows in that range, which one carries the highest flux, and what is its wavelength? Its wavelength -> 7045.31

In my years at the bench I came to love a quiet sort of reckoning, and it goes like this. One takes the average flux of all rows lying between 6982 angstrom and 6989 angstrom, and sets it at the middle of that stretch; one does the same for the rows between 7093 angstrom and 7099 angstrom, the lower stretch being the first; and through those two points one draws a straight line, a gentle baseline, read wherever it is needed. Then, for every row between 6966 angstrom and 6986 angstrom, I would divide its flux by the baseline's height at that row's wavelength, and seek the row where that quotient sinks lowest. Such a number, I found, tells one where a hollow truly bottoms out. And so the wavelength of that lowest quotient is 6974.29 angstrom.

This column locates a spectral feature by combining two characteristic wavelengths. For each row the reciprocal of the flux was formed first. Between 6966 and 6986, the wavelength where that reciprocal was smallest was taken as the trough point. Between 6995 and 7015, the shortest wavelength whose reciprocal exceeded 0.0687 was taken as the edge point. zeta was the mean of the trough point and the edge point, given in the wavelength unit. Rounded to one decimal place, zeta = 6993.6 angstrom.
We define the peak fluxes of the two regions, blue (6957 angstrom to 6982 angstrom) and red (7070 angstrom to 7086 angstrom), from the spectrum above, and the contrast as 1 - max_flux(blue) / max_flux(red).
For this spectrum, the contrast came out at -0.031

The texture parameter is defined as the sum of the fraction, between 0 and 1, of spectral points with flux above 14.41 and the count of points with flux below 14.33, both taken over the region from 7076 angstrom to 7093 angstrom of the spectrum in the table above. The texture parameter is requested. 2.6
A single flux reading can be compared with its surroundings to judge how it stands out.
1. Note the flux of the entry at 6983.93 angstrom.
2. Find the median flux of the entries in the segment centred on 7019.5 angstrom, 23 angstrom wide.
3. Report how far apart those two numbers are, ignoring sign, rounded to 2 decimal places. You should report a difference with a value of 0.43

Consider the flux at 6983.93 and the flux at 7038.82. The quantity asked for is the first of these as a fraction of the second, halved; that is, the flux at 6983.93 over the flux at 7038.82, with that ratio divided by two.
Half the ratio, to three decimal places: 0.523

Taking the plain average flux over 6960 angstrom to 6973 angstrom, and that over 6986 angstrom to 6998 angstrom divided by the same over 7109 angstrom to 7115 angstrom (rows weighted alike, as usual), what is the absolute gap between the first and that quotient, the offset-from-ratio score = 14.08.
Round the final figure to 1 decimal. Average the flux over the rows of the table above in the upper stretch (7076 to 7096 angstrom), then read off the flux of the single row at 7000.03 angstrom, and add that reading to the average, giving 29.1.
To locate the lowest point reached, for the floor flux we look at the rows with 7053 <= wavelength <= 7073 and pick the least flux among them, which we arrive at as 13.06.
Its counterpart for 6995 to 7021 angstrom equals 14.12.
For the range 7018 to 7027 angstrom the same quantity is 13.76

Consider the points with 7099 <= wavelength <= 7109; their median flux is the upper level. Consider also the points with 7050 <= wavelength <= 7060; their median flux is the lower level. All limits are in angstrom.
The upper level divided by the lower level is 1.01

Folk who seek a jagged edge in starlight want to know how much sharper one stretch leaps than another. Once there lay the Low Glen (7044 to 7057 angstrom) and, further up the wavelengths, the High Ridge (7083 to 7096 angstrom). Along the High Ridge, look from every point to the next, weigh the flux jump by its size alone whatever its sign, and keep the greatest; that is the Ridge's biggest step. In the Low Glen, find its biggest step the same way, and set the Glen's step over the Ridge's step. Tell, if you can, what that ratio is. 1.4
